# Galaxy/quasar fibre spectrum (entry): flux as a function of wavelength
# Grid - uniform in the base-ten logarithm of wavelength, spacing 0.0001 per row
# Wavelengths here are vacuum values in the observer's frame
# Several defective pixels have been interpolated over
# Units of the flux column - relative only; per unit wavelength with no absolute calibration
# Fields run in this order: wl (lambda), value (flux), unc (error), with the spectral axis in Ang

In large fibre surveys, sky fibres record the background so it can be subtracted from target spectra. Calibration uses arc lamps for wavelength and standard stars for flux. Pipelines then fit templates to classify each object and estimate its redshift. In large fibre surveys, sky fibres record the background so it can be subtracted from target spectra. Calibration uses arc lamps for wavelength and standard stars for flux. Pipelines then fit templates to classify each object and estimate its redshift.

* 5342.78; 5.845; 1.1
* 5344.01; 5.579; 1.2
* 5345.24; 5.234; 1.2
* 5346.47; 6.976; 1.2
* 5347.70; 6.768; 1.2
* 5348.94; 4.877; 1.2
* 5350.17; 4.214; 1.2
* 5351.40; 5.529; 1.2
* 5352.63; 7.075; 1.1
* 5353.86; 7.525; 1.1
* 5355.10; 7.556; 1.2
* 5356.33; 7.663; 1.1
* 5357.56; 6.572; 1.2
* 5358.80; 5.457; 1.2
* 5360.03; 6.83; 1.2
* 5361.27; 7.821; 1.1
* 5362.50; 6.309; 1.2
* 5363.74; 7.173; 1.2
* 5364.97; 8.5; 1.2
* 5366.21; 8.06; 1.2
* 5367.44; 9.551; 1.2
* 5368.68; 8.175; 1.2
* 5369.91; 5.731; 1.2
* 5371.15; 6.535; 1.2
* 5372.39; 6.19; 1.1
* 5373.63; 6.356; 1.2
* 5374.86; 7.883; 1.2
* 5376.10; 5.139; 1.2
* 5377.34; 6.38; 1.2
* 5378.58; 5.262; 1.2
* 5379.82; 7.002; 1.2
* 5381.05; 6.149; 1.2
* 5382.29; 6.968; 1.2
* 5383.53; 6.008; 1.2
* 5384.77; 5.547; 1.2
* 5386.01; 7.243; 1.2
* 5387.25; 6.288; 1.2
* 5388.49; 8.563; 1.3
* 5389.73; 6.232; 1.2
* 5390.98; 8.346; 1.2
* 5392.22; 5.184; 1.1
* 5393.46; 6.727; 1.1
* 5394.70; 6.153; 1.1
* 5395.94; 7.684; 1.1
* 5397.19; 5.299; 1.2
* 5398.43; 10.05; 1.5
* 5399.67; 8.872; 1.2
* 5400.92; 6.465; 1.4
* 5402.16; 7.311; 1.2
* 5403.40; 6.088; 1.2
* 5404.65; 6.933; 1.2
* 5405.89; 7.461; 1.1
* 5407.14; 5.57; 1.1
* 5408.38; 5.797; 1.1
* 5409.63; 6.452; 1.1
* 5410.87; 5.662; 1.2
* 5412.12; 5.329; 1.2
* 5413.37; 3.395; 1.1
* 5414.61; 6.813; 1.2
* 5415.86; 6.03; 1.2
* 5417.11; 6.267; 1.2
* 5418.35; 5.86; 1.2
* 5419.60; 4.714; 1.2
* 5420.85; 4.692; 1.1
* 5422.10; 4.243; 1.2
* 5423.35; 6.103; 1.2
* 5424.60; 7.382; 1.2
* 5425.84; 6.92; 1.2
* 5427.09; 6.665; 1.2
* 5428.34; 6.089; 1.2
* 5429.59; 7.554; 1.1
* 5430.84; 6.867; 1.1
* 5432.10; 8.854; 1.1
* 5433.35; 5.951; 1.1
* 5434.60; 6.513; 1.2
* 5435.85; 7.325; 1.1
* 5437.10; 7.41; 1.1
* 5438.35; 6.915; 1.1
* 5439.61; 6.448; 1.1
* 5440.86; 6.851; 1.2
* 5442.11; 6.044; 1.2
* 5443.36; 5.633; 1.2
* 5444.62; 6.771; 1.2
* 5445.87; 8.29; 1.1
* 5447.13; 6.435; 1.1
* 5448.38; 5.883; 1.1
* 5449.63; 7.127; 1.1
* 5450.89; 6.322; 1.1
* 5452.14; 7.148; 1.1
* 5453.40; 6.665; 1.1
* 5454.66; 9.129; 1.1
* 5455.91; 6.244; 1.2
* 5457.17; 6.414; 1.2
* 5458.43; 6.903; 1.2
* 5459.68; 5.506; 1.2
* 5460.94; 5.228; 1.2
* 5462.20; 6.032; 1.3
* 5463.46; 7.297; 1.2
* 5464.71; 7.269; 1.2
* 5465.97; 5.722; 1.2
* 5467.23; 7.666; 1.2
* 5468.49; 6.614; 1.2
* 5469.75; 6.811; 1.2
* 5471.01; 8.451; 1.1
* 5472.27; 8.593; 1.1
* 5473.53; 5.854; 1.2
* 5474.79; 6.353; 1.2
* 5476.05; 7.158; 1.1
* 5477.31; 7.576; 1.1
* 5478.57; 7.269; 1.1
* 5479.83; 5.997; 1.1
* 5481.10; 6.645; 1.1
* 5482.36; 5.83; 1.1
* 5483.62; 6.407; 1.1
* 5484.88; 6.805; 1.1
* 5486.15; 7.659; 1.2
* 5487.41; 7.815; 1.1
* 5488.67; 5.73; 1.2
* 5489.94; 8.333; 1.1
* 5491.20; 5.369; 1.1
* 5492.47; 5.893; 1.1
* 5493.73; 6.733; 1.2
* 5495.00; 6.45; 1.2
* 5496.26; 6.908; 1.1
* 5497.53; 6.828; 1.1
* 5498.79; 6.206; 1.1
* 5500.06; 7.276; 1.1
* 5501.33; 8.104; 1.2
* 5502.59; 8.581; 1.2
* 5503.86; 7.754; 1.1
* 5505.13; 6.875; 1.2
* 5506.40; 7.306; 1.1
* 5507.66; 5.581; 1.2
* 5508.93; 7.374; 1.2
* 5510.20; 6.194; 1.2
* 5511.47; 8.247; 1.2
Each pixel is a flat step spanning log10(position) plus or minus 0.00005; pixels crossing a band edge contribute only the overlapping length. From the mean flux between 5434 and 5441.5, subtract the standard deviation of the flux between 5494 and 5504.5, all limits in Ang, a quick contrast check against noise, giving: 6.1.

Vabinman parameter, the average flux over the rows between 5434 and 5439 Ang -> 7.0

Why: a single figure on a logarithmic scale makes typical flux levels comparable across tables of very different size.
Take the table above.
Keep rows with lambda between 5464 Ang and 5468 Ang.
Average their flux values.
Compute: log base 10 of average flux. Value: 0.838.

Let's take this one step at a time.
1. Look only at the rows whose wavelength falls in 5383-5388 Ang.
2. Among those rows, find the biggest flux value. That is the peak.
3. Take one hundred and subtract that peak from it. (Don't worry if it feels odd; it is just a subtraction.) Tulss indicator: 92.8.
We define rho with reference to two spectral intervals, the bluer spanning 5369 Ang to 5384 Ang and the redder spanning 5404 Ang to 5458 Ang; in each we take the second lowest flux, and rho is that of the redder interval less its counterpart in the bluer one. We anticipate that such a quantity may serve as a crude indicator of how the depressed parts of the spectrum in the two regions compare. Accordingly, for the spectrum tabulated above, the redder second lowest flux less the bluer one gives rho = -1.0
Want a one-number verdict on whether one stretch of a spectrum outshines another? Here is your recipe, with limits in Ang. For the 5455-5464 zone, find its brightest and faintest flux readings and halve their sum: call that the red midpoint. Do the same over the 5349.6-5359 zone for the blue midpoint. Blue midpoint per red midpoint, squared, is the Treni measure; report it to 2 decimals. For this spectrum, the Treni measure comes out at 0.90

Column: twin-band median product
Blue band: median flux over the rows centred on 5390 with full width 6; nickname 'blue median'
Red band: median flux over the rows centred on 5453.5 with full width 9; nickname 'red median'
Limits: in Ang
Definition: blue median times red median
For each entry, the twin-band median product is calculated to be 42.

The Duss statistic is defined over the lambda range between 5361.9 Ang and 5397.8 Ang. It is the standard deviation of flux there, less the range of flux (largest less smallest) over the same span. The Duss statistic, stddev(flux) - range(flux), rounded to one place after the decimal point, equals -3.3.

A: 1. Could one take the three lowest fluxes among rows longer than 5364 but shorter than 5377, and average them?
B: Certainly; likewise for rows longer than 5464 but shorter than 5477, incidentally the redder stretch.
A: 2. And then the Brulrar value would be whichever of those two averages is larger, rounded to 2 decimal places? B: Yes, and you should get 5.98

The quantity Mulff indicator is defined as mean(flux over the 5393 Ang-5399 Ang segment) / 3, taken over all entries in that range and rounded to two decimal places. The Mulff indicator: 2.39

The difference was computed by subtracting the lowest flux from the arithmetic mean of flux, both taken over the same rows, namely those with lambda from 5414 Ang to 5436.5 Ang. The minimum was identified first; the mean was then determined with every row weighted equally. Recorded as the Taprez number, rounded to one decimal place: 2.1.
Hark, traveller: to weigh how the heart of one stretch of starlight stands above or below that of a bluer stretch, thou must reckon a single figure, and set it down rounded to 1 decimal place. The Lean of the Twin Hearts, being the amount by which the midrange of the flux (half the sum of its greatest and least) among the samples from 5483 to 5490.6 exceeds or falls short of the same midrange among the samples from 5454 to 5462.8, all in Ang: -0.1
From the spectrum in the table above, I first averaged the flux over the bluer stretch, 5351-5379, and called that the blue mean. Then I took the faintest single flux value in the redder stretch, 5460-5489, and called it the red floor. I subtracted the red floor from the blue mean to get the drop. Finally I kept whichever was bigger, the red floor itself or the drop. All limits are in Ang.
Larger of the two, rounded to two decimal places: 5.23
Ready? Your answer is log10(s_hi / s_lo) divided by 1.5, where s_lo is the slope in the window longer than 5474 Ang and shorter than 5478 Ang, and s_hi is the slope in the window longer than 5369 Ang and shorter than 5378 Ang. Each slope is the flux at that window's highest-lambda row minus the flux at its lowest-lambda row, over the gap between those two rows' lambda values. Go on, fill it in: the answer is -0.50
